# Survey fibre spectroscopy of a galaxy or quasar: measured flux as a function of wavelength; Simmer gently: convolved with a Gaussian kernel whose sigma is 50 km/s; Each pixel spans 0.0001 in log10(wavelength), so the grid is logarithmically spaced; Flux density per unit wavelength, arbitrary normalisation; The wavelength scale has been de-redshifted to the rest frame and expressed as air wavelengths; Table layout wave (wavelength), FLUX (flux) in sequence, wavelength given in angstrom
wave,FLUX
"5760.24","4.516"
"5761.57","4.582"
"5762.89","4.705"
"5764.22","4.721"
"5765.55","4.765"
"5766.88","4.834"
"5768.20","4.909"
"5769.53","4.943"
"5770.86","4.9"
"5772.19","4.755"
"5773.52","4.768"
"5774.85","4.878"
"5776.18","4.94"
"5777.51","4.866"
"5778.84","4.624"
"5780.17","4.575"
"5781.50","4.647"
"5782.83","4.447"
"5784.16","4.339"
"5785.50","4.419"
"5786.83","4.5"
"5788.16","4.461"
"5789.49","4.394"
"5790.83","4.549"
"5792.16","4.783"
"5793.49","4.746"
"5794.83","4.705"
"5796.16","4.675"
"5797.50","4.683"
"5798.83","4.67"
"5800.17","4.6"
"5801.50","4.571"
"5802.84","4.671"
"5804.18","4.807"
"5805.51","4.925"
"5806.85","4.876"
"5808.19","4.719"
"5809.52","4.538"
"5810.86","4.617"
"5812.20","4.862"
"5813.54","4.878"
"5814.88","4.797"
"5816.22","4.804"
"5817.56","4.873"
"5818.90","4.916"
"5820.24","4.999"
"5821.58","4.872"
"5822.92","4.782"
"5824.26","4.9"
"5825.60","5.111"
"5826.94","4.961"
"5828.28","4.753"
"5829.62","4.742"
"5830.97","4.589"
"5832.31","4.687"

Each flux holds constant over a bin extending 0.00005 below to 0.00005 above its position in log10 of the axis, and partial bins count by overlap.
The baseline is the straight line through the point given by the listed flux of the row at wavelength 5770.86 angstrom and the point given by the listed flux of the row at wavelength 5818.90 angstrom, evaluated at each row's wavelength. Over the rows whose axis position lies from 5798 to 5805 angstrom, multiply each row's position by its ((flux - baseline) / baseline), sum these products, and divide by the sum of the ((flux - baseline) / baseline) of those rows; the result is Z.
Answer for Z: 5801.1 angstrom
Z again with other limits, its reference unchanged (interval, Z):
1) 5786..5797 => 5790.5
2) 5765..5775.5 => 5770.3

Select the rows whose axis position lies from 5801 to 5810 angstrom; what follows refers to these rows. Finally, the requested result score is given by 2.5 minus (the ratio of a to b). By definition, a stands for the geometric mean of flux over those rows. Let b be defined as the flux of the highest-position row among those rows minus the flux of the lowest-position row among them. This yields 146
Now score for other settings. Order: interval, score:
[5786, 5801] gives -44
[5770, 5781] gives 17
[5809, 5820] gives -10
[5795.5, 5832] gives 58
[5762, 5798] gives 215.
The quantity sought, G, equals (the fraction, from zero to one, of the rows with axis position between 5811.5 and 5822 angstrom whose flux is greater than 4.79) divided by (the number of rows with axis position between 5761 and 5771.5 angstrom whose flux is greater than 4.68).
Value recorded 0.14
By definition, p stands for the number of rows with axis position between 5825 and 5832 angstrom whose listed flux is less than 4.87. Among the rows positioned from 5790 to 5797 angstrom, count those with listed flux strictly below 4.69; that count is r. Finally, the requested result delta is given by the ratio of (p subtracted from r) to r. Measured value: -0.5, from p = 3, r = 2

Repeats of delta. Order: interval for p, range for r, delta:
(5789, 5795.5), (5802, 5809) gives -4.0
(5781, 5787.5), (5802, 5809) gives -4.0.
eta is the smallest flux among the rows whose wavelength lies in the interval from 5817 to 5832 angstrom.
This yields 4.589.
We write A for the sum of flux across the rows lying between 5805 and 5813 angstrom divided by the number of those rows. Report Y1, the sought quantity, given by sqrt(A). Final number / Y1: 2.18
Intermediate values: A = 4.76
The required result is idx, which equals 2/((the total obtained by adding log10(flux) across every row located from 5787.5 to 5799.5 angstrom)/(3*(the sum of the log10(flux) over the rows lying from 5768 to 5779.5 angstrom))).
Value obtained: 6.18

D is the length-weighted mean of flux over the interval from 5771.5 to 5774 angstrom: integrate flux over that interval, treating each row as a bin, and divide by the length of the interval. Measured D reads 4.76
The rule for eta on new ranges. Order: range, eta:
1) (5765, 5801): 4.339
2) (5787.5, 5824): 4.394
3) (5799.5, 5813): 4.538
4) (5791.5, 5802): 4.571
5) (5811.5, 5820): 4.797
